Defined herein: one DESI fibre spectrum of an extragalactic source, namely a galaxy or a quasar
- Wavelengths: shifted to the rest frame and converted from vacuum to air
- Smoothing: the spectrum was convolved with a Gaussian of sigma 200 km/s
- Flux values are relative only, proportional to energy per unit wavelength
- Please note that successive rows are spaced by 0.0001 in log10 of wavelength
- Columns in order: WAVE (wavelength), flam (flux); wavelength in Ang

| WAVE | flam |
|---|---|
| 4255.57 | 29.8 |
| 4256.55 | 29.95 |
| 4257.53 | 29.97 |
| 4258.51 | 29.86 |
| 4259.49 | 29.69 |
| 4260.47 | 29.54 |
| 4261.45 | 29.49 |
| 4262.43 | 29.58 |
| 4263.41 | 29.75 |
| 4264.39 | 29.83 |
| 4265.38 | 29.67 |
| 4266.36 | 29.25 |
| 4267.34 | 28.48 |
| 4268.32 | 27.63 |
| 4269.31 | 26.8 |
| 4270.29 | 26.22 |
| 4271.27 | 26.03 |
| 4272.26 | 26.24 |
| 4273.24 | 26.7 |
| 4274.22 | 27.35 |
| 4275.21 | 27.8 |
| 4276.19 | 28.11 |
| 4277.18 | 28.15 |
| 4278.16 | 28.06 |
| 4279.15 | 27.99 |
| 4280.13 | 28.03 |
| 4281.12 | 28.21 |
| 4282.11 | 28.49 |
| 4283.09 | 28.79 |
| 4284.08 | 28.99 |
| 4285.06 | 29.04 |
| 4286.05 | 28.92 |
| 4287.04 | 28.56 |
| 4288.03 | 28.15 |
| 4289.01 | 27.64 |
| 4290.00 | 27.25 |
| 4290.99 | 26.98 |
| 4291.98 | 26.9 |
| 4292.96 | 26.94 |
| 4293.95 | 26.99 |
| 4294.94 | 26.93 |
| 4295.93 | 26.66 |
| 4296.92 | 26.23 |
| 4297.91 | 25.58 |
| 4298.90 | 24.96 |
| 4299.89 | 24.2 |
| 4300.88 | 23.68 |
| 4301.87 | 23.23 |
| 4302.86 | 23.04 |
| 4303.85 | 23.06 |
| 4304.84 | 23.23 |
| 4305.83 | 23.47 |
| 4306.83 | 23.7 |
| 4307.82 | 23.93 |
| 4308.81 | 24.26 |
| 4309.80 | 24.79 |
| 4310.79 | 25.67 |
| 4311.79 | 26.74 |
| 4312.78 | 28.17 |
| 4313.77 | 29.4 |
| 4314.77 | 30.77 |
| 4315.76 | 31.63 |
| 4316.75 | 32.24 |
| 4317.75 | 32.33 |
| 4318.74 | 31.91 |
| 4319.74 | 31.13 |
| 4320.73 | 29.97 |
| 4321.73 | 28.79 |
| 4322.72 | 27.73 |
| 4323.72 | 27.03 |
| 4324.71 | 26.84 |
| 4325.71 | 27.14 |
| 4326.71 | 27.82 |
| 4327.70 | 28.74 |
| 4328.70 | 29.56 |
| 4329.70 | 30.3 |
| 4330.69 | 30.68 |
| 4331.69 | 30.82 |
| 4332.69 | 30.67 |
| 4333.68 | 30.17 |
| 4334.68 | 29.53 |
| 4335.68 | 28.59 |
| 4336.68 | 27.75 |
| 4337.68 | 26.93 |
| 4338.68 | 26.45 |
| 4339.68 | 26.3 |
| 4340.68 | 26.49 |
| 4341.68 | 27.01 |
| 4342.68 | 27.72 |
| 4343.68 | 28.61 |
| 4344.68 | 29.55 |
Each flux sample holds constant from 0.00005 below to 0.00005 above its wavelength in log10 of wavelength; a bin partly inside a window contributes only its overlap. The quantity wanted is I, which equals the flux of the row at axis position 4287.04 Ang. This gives 28.56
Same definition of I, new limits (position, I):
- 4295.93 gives 26.66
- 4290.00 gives 27.25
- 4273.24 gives 26.7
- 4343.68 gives 28.61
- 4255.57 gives 29.8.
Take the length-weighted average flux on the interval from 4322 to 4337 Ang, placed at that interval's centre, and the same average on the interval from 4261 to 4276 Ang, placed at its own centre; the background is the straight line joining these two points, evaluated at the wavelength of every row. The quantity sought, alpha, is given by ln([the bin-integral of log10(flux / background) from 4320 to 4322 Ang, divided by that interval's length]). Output -4.4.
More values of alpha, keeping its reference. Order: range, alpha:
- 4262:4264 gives -3.7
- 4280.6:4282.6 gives -6.4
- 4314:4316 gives -3.4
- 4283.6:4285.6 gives -4.5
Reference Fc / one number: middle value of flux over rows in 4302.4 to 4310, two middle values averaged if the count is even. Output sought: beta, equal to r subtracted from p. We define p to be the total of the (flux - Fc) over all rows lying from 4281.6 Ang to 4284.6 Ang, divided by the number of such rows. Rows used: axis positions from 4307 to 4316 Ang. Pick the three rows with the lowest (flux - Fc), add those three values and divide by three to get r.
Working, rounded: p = 5.2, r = 0.74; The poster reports 4.4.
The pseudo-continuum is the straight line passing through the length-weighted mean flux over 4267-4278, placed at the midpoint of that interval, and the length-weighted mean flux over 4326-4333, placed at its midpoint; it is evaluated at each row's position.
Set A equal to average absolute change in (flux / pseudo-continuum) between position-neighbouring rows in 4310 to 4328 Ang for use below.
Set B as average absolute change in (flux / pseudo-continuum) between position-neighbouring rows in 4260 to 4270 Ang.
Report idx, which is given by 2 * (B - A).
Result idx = -0.027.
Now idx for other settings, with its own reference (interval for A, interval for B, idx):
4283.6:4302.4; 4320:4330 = 0.024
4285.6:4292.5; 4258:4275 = 0.001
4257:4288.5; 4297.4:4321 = 0.021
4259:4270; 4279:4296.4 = -0.012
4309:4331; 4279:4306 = -0.033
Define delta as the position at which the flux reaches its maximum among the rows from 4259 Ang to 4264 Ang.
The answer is 4263.41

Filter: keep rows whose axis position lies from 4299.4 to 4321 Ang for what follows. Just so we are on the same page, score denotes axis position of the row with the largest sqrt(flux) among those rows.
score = 4317.75 Ang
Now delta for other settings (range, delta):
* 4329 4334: 4331.69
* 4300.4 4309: 4308.81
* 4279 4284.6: 4284.08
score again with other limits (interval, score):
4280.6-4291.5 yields 4285.06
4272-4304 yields 4285.06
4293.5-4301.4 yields 4293.95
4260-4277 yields 4264.39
